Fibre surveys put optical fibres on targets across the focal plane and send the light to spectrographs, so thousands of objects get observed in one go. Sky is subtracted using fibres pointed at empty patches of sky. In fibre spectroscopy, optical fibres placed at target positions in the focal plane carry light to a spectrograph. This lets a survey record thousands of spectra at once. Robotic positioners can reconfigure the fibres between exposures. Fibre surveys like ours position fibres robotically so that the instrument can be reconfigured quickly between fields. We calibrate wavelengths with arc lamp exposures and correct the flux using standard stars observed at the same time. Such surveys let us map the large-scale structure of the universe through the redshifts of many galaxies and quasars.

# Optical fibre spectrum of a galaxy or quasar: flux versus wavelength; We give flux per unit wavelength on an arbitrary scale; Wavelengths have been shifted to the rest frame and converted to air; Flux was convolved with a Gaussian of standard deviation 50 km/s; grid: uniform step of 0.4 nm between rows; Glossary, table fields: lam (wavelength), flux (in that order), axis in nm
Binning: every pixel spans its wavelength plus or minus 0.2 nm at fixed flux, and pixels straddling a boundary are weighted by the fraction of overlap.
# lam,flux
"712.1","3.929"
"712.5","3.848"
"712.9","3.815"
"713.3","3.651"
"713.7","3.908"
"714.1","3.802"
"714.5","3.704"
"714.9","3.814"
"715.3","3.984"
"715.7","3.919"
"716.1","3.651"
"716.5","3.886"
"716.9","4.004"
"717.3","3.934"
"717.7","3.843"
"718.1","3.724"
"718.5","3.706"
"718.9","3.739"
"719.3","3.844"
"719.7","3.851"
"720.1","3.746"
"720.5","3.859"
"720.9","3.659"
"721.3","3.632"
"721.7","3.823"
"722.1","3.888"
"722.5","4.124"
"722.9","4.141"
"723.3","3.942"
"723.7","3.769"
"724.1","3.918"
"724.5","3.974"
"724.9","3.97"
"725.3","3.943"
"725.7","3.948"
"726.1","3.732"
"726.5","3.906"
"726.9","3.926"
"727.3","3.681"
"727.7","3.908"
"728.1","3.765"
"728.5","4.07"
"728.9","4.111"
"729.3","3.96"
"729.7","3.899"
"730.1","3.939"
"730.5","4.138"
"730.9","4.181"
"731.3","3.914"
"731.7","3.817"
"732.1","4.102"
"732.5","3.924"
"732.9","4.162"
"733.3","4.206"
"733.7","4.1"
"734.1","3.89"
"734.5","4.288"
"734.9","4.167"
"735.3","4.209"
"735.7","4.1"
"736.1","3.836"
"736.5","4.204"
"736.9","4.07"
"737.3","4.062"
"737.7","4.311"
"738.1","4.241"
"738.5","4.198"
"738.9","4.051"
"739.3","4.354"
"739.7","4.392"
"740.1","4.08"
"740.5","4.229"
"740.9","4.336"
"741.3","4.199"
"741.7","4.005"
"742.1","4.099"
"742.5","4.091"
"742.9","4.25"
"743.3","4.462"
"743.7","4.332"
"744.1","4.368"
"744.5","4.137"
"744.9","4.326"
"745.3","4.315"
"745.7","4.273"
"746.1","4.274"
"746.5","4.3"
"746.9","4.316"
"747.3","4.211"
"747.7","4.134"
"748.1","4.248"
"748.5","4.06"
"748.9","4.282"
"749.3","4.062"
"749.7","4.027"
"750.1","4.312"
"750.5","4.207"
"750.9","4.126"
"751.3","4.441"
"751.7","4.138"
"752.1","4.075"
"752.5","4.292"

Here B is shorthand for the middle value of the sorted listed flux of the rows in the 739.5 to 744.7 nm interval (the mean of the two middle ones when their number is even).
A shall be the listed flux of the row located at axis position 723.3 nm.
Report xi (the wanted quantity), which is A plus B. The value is 8.17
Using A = 3.942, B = 4.23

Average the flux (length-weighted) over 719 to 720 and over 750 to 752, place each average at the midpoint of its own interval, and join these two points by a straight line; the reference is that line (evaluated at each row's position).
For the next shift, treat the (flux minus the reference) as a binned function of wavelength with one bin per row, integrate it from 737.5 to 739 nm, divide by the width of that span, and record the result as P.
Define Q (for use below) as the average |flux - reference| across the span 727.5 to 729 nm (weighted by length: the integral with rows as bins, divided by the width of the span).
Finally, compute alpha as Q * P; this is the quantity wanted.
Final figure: 0.017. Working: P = 0.14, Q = 0.119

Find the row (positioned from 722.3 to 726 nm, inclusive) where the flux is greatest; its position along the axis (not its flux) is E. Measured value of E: 722.9 nm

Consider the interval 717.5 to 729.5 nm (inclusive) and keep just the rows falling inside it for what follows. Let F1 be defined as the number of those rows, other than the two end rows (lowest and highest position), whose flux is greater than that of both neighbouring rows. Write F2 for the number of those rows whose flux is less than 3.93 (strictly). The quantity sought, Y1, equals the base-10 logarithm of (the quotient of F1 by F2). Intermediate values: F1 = 8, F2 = 20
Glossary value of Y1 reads -0.40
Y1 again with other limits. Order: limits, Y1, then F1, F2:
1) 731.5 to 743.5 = 0.35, 9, 4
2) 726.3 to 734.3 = -0.22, 6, 10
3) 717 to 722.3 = -0.78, 2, 12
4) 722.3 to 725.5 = 0.00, 2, 2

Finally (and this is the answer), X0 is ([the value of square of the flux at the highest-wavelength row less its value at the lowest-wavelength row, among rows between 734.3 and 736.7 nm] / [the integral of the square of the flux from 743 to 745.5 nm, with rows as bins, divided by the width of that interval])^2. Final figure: 0.001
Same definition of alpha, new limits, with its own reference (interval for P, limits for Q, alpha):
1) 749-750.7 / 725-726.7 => -0.004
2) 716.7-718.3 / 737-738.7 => 0.010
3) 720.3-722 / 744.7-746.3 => -0.013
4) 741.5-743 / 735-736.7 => -0.003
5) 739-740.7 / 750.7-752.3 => 0.024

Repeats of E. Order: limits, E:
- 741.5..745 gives 743.3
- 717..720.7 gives 717.3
